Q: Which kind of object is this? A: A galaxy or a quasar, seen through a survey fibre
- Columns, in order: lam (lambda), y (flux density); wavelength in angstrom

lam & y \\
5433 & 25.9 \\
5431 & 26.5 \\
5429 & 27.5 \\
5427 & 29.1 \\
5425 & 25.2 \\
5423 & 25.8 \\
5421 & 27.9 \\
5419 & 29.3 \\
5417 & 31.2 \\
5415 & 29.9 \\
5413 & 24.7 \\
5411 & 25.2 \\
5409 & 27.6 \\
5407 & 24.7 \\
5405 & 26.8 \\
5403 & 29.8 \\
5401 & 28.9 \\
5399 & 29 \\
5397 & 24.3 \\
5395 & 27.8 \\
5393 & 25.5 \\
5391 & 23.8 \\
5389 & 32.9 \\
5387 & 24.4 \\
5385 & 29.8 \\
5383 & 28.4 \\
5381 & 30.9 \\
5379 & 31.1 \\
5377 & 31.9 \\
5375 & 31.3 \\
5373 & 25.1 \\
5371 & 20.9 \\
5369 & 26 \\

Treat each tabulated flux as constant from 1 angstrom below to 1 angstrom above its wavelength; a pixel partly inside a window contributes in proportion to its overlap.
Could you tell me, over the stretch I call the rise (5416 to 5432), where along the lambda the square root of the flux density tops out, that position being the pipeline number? 5417 angstrom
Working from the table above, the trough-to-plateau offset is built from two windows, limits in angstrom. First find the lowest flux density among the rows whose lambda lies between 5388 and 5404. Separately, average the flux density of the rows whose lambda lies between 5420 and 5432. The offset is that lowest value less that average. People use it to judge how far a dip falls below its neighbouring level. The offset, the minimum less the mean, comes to -3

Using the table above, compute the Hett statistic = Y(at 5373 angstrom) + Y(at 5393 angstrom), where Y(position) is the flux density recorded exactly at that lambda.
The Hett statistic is 50.6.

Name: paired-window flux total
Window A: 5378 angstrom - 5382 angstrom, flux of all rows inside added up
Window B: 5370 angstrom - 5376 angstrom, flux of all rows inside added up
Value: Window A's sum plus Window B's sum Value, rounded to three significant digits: 139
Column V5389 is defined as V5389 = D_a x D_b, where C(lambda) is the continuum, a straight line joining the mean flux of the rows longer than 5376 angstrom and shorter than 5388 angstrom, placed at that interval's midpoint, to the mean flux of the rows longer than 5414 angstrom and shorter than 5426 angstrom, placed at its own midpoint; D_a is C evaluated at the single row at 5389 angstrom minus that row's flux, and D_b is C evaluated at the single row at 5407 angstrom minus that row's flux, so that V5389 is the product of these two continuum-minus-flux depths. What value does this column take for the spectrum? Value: -15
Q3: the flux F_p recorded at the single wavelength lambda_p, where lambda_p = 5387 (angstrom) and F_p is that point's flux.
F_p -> 24.4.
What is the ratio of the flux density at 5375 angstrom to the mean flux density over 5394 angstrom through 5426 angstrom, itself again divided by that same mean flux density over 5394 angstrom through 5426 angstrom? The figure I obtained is 0.0417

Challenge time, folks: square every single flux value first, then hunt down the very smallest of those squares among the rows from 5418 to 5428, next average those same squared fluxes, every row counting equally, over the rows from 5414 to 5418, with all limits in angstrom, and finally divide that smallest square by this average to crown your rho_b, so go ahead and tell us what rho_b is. 0.68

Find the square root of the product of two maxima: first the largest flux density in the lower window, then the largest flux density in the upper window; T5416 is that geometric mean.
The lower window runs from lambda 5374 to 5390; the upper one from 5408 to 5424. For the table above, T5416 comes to 32.0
